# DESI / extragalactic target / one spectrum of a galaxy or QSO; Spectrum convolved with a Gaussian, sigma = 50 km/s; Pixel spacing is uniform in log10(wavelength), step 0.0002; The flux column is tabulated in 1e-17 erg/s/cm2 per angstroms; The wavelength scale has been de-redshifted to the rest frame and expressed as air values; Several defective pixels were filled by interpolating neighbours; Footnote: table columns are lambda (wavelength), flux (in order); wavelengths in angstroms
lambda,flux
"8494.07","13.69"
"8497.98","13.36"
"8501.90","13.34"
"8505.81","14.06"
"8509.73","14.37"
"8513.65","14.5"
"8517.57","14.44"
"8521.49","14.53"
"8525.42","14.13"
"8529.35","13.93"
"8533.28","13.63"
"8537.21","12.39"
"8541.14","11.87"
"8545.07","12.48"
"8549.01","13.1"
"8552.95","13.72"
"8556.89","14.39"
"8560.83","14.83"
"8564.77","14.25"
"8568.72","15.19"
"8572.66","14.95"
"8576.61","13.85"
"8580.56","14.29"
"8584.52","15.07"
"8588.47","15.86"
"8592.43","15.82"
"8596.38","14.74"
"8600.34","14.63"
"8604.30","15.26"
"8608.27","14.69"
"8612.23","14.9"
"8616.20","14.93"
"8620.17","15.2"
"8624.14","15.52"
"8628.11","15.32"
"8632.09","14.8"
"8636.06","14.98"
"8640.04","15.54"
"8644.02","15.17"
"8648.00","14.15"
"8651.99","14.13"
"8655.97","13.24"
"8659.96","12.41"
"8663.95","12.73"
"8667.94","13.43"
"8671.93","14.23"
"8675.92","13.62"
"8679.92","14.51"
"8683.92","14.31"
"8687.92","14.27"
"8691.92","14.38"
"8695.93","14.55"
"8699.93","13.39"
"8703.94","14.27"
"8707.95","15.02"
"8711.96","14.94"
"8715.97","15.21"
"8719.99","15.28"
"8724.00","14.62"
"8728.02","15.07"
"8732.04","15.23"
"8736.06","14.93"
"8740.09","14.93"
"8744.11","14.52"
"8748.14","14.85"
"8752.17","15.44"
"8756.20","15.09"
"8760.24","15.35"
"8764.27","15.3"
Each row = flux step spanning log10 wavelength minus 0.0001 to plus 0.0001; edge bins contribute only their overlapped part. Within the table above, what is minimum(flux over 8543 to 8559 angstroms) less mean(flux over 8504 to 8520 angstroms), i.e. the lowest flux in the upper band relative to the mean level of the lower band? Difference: -1.9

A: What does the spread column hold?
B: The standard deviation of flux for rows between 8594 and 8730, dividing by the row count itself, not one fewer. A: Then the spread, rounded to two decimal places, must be 0.76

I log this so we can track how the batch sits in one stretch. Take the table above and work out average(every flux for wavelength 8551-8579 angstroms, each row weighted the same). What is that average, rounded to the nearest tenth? 14.5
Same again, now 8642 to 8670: 13.6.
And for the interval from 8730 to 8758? 15.0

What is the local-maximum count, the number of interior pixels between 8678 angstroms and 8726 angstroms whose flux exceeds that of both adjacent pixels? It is 3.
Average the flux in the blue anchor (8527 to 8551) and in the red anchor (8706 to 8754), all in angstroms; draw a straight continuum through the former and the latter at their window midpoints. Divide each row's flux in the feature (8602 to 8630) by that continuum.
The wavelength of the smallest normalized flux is 8608.27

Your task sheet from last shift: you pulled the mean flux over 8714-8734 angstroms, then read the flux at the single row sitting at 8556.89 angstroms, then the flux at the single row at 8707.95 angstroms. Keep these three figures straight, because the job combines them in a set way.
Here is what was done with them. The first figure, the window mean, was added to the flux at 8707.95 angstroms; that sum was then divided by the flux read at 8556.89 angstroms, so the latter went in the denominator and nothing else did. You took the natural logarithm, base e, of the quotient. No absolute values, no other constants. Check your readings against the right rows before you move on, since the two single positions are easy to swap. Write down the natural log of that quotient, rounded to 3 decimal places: 0.738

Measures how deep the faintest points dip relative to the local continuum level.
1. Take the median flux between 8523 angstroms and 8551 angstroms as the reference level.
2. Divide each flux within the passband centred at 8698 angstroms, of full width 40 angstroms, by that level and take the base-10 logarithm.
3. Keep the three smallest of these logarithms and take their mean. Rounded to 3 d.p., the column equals 0.028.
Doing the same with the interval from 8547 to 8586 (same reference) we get 0.015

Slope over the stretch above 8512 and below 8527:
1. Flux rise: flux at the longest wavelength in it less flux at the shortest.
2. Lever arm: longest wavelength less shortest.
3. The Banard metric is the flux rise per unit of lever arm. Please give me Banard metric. -0.03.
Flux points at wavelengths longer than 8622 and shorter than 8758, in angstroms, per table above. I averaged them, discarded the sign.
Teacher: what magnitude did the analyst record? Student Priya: 14.5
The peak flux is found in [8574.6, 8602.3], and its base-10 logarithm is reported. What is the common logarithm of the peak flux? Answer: 1.20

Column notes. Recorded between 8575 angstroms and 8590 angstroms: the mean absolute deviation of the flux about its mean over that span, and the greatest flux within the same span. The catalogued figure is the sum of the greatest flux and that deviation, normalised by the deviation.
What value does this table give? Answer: 24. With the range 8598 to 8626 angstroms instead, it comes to 60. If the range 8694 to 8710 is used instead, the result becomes 32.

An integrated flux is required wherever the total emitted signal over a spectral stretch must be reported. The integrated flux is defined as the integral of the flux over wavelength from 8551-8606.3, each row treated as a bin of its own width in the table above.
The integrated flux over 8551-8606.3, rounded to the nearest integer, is 817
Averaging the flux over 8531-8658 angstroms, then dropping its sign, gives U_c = 14.5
